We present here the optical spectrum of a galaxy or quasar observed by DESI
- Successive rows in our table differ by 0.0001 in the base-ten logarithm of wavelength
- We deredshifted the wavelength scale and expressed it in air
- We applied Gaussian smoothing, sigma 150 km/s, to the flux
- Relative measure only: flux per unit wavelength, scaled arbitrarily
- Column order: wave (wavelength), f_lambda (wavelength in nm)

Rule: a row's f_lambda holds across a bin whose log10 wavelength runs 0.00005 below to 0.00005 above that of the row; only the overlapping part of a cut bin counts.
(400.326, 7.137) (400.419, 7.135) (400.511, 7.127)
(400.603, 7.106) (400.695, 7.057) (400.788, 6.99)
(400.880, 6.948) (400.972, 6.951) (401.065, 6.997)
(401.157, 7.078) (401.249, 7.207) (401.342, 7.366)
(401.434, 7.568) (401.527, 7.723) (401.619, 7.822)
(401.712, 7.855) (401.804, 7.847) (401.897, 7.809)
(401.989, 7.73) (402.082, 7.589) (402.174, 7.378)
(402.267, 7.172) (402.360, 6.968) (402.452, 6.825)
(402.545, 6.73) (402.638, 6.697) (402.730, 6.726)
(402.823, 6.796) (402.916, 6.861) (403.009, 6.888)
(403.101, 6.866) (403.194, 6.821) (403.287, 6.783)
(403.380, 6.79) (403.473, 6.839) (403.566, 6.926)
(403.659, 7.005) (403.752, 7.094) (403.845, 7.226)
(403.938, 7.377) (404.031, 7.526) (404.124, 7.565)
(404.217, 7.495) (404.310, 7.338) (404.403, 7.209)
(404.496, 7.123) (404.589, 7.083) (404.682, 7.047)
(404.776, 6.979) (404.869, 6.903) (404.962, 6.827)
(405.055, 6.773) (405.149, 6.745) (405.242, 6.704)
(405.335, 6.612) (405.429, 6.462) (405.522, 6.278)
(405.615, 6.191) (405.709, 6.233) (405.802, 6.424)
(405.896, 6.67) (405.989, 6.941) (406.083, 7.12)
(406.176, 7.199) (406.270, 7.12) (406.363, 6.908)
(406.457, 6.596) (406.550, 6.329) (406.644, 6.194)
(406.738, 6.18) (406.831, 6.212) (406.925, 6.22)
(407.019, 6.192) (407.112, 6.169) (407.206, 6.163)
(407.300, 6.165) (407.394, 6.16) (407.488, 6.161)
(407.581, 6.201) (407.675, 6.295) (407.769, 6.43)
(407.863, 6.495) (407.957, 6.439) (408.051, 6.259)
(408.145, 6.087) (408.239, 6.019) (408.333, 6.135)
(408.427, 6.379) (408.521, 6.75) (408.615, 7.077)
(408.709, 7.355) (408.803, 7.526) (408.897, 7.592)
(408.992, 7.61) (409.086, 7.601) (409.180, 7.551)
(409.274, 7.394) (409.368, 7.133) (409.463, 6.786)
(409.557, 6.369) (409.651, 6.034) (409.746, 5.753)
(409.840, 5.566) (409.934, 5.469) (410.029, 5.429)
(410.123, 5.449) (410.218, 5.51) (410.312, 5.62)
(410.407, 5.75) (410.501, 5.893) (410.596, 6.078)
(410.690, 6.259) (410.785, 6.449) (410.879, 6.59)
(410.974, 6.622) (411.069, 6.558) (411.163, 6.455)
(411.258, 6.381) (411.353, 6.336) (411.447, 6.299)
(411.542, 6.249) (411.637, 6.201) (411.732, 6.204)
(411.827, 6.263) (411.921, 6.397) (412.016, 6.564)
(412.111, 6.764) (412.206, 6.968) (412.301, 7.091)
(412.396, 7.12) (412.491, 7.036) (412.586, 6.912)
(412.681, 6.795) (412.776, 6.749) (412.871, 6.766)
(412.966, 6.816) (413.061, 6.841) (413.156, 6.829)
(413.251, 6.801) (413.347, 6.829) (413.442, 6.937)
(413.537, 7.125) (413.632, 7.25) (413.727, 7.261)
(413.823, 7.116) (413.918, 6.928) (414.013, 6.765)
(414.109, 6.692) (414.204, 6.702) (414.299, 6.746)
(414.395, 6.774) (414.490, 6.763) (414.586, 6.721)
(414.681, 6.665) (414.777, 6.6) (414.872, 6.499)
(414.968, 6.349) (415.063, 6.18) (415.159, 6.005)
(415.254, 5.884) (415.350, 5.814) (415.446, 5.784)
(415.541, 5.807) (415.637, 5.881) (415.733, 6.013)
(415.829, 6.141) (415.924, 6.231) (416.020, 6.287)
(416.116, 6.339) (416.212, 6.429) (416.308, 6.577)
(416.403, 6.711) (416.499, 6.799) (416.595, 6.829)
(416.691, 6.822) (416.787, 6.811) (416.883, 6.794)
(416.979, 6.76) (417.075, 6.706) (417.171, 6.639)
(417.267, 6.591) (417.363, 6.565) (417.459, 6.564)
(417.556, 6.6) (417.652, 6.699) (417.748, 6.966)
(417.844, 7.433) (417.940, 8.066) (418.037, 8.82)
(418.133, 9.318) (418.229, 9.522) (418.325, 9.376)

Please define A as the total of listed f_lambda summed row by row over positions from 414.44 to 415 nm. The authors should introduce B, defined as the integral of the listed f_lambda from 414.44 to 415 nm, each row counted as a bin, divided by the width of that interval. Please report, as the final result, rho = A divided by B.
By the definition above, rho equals 5.994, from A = 39.6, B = 6.6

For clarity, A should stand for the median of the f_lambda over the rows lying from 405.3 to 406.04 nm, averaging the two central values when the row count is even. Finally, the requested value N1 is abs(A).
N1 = 6.4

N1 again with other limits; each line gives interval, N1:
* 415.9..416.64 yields 6.5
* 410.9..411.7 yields 6.4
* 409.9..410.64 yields 5.6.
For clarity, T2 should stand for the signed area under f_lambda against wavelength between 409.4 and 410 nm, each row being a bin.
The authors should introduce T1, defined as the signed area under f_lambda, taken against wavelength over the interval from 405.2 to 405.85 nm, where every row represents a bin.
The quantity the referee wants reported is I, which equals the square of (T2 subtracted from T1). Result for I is 0.3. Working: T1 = 4.17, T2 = 3.6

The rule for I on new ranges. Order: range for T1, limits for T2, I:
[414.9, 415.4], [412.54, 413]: 0.0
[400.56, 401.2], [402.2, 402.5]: 5.7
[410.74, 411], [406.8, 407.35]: 2.9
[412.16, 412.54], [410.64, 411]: 0.1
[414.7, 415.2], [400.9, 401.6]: 3.7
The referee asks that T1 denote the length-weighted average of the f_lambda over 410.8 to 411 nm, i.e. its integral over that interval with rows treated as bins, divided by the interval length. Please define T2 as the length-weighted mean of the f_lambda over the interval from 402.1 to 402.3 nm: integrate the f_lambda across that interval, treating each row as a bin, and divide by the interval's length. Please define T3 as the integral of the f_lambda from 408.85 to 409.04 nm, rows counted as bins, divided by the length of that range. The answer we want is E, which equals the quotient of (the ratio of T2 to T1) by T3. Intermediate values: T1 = 6.59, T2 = 7.3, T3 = 7.6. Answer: 0.147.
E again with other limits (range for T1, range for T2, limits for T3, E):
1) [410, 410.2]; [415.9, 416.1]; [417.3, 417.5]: 0.175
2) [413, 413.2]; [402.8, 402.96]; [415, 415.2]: 0.163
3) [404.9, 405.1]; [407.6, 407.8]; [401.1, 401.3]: 0.130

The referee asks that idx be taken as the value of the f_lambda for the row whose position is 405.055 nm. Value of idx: 6.773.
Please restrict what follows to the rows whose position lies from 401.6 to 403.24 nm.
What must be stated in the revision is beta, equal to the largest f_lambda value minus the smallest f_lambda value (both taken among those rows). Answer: 1.2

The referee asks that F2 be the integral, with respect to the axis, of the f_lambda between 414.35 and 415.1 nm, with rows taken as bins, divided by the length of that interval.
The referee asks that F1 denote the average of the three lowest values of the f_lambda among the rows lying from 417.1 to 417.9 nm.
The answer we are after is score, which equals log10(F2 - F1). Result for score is -2.4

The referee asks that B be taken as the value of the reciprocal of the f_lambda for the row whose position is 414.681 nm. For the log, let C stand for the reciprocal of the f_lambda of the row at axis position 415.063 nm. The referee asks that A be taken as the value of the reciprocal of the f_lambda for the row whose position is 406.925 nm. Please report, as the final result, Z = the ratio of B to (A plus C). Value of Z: 0.47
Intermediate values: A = 0.16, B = 0.1500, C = 0.1618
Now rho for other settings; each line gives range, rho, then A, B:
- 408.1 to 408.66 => 5.999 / 38.4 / 6.4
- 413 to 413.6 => 5.992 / 41.4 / 6.9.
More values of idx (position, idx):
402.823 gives 6.796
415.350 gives 5.814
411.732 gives 6.204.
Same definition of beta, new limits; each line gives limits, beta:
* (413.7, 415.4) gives 1.4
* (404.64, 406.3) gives 1.0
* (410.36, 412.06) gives 0.9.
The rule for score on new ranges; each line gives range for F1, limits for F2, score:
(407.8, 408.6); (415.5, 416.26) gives -1.2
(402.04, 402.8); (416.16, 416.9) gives -3.1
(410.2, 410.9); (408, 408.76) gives -0.1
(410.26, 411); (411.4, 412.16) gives -0.2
